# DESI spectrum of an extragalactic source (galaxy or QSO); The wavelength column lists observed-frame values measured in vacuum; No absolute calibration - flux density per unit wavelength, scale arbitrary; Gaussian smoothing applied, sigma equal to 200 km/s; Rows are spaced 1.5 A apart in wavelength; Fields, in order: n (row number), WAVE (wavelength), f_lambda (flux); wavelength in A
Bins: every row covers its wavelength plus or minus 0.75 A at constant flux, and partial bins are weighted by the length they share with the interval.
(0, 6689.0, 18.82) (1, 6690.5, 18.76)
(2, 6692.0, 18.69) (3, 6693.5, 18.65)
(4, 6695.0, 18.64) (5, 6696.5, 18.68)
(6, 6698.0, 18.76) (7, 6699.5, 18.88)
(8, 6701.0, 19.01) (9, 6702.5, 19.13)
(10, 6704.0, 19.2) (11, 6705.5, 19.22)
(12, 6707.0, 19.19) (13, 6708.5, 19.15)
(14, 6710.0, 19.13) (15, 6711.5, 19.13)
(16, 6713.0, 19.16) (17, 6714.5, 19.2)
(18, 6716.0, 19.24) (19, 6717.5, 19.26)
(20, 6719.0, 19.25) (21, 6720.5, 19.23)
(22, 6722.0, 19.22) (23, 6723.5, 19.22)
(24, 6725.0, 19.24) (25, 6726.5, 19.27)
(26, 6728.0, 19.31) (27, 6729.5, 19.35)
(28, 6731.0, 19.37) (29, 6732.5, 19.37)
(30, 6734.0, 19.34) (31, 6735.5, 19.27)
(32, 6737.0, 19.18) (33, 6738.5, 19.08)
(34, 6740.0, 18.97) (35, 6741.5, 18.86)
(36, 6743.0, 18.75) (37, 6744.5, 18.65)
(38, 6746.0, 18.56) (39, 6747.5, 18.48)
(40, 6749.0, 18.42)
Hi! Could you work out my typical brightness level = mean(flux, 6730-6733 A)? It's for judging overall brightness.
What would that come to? 19.37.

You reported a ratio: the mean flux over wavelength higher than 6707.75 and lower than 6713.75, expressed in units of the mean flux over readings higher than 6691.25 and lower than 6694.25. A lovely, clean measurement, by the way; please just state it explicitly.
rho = 1.03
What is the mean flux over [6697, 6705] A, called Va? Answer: 19.0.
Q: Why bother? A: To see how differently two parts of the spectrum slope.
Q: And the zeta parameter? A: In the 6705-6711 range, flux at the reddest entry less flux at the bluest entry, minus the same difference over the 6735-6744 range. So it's 0.43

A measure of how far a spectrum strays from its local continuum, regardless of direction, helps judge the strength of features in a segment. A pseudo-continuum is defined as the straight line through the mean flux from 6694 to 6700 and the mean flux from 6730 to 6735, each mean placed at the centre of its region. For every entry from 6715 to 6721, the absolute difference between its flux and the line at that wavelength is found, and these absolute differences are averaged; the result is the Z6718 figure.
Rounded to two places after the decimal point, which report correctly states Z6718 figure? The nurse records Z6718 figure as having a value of 0.14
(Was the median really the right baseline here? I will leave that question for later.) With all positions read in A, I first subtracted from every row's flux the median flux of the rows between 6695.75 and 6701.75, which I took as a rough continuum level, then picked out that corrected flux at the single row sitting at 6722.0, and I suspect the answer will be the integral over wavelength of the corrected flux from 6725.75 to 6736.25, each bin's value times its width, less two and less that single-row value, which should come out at 2.9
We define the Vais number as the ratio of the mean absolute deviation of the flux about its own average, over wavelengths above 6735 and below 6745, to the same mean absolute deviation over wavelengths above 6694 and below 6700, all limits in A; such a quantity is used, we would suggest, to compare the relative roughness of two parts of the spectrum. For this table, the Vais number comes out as 2.3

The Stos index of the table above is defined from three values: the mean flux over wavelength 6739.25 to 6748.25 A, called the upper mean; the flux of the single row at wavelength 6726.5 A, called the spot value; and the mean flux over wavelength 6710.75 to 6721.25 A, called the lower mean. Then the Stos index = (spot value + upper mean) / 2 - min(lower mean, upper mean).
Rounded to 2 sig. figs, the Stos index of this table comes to 0.28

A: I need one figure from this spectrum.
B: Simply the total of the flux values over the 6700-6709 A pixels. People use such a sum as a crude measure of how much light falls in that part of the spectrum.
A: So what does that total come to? 115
